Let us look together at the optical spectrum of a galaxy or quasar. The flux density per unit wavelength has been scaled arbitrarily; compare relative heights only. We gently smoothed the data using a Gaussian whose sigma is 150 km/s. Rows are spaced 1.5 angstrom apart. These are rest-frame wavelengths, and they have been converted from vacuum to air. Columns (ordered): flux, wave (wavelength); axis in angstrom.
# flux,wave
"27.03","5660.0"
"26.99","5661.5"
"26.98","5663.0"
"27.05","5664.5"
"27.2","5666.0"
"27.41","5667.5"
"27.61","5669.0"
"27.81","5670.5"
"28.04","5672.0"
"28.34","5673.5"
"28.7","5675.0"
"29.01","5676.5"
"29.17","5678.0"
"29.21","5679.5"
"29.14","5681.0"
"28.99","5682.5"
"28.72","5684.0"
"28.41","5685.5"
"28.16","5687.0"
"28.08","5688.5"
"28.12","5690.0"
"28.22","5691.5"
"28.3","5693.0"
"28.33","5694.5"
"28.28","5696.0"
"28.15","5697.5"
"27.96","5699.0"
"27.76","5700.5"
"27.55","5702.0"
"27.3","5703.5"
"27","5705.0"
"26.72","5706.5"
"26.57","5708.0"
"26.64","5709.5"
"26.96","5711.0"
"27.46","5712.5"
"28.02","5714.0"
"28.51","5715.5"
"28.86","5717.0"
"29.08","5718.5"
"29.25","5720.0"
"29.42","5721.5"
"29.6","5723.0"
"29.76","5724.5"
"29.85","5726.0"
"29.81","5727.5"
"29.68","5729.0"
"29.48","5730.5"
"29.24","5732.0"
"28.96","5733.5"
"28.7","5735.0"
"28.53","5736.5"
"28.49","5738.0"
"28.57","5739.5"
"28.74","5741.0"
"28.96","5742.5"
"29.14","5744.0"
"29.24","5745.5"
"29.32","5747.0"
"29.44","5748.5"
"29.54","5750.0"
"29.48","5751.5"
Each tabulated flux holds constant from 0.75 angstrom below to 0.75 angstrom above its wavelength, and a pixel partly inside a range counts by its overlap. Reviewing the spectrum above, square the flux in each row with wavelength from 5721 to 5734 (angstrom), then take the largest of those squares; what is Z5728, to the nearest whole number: 891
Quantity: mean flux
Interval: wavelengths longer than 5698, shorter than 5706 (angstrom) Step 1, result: 27.5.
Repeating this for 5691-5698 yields 28.3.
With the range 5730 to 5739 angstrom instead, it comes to 28.9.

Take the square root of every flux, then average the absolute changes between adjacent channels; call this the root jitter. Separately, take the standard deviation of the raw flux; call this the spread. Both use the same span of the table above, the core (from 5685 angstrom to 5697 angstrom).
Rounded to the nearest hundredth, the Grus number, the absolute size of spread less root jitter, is 0.10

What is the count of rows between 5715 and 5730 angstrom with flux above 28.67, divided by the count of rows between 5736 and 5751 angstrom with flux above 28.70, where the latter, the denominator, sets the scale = 1.3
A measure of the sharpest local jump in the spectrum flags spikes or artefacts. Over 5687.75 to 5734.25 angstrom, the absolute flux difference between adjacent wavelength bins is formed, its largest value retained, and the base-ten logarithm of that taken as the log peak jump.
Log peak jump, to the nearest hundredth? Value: -0.25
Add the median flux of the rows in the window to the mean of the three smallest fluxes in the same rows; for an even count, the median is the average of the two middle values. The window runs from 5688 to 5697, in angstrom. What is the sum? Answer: 56.4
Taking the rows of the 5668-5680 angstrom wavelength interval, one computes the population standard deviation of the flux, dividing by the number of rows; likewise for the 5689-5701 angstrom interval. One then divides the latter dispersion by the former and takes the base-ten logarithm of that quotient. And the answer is -0.51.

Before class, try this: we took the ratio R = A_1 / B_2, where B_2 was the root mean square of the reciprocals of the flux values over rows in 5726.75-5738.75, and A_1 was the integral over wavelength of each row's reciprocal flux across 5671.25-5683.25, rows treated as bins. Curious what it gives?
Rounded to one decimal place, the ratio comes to 12.1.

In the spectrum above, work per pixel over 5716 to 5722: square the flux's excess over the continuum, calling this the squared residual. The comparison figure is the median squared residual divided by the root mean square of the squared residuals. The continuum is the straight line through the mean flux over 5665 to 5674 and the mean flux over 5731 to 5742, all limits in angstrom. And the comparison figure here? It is 0.87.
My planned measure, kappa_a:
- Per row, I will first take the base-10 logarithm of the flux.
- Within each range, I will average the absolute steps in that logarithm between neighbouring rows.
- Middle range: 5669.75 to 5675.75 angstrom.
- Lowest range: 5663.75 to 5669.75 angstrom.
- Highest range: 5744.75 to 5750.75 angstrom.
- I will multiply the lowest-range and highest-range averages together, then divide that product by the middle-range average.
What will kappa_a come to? 0.0010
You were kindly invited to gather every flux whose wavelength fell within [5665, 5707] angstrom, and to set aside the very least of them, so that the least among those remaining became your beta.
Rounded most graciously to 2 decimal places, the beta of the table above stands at 27.00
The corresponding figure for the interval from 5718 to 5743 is 28.53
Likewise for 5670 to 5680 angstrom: 28.04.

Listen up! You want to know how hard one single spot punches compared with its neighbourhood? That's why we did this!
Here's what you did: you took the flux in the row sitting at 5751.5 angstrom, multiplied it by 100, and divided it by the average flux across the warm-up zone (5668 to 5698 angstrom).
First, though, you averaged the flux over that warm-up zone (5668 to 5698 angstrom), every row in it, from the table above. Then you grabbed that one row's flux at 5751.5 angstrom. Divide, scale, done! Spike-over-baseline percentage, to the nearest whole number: 104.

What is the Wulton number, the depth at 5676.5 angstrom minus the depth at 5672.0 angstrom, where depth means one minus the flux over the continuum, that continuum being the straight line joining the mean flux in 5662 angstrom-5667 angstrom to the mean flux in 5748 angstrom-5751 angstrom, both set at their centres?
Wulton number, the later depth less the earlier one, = -0.031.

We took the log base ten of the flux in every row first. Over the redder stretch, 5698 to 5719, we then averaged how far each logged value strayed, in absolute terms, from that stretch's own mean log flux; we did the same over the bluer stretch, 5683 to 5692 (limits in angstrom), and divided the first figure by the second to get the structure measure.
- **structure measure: 3.60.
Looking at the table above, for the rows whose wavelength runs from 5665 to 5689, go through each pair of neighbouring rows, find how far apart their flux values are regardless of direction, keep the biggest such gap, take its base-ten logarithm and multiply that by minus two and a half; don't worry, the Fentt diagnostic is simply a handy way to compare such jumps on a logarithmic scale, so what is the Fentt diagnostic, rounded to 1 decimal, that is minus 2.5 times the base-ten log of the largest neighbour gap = 1.1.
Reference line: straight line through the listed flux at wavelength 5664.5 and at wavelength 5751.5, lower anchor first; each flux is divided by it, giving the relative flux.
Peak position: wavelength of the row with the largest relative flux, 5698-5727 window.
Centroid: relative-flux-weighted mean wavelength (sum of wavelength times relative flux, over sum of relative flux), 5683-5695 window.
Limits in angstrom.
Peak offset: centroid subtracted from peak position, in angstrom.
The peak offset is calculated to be 36.8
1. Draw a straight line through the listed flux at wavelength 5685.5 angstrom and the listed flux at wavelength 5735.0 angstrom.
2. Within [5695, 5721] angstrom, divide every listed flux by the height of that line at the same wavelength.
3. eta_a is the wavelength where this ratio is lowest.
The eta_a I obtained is 5708.0 angstrom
